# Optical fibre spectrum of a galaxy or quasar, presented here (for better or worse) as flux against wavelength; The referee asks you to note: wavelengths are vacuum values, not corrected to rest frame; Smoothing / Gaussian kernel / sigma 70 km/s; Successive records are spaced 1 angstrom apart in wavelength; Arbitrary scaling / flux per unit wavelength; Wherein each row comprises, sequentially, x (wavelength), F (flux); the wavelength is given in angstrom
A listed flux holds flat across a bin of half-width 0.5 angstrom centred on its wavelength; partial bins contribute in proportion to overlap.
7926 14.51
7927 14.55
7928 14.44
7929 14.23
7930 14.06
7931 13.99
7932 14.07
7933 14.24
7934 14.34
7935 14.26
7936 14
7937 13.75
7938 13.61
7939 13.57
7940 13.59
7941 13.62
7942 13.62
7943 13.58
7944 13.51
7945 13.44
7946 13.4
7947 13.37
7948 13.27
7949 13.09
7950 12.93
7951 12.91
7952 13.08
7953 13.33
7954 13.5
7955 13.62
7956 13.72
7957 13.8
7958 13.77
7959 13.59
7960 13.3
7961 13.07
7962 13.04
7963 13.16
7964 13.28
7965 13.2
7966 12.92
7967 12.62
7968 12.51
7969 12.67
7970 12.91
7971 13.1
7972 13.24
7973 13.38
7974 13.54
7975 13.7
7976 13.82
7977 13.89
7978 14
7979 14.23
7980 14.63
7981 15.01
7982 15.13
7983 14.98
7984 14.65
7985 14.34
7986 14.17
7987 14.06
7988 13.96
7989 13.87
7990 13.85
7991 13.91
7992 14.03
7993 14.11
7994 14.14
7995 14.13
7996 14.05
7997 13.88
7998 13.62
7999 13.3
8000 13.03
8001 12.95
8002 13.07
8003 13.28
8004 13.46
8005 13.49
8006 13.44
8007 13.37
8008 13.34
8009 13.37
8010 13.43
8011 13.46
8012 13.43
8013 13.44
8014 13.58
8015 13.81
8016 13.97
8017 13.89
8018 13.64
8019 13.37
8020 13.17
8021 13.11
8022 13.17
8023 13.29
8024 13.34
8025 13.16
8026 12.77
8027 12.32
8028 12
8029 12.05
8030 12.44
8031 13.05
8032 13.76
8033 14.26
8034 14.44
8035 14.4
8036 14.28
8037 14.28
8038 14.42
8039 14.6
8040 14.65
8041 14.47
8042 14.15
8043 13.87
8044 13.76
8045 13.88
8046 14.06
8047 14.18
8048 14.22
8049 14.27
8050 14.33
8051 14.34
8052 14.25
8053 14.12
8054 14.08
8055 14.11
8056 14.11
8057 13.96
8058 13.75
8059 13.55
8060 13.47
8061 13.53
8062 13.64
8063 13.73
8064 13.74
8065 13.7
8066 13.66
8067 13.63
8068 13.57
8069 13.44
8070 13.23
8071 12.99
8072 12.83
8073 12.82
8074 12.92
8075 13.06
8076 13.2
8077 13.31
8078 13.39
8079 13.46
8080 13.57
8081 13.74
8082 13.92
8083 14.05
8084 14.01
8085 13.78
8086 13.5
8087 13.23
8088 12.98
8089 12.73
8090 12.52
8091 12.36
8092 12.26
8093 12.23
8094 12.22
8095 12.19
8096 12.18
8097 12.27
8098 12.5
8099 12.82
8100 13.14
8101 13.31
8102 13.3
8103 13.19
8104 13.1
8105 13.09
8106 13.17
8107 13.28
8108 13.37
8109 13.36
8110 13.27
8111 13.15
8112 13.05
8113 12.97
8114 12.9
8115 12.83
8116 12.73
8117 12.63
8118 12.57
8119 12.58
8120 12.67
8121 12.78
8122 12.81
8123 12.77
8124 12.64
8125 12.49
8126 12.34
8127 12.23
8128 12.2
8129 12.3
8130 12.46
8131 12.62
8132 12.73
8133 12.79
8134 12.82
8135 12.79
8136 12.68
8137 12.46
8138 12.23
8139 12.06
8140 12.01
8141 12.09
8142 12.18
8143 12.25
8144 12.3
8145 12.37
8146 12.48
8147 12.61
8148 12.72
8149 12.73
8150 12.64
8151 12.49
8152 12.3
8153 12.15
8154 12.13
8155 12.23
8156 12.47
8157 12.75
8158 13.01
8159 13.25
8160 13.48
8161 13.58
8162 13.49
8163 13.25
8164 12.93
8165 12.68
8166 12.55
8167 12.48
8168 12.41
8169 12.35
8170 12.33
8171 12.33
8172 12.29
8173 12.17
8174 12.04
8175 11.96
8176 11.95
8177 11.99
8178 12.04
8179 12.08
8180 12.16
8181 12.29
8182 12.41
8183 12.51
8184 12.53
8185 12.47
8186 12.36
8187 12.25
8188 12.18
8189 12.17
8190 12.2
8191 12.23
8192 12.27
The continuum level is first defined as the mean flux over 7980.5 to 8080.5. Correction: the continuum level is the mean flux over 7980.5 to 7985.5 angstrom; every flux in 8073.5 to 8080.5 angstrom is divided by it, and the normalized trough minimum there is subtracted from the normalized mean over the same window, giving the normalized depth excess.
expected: 0.024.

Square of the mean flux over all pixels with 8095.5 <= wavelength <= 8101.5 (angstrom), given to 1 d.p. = 161.4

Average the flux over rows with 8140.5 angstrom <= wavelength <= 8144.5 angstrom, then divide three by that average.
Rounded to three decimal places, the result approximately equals 0.246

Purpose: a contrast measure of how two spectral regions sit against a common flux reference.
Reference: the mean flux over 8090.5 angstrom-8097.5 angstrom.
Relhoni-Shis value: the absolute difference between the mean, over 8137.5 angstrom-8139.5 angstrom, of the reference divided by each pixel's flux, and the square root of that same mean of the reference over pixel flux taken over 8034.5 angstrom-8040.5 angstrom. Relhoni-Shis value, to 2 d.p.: 0.09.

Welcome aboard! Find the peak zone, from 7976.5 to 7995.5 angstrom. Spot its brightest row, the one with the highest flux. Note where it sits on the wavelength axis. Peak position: 7982 angstrom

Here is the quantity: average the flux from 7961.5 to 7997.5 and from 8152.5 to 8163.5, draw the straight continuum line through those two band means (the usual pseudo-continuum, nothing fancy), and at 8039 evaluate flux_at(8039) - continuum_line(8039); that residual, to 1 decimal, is 1.1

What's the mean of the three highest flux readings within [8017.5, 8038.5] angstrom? 14.4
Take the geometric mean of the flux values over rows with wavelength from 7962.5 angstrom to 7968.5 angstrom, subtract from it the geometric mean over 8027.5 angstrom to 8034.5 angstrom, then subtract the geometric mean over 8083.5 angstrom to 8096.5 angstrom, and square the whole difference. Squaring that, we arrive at 167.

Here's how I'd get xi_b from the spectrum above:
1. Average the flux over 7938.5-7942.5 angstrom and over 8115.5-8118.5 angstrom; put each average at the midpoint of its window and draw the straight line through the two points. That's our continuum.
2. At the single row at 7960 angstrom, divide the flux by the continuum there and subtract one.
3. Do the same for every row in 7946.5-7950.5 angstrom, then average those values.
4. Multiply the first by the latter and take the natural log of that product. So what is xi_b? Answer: -7.8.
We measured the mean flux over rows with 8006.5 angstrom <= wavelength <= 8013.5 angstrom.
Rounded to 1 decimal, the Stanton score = 13.4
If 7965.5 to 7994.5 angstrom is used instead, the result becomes 13.8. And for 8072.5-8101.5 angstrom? 13.0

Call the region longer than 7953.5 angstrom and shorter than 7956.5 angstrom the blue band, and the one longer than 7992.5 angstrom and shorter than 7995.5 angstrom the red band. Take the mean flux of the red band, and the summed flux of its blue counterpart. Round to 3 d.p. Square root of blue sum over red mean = 1.700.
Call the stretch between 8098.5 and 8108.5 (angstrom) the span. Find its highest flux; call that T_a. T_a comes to 13.37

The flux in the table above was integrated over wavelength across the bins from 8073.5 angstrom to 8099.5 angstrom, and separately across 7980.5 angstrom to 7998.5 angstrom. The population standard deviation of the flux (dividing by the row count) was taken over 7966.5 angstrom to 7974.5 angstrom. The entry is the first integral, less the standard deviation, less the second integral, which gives 82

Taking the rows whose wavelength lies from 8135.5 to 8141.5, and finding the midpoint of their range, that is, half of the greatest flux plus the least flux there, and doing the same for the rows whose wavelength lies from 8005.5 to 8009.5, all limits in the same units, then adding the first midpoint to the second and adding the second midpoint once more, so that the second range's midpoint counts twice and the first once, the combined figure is 39.1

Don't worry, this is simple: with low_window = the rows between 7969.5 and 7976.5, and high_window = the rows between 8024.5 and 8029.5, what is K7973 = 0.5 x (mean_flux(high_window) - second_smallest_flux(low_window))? -0.3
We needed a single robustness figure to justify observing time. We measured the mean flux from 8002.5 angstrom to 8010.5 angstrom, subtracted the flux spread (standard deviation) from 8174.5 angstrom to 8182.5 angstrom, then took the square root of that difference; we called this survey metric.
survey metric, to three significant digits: 3.64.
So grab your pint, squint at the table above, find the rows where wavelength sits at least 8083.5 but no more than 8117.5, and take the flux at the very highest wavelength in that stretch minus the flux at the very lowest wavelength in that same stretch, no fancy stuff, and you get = -1.4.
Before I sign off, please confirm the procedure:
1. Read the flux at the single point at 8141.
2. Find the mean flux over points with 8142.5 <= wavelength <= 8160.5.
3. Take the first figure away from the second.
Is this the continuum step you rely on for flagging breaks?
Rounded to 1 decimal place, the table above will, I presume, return 0.5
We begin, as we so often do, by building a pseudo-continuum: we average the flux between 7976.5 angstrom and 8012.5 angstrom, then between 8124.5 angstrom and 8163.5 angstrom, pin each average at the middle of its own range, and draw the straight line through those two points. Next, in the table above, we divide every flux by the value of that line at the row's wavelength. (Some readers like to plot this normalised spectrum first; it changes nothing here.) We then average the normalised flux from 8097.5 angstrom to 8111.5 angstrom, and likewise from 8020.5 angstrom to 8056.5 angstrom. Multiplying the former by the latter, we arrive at 1.04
